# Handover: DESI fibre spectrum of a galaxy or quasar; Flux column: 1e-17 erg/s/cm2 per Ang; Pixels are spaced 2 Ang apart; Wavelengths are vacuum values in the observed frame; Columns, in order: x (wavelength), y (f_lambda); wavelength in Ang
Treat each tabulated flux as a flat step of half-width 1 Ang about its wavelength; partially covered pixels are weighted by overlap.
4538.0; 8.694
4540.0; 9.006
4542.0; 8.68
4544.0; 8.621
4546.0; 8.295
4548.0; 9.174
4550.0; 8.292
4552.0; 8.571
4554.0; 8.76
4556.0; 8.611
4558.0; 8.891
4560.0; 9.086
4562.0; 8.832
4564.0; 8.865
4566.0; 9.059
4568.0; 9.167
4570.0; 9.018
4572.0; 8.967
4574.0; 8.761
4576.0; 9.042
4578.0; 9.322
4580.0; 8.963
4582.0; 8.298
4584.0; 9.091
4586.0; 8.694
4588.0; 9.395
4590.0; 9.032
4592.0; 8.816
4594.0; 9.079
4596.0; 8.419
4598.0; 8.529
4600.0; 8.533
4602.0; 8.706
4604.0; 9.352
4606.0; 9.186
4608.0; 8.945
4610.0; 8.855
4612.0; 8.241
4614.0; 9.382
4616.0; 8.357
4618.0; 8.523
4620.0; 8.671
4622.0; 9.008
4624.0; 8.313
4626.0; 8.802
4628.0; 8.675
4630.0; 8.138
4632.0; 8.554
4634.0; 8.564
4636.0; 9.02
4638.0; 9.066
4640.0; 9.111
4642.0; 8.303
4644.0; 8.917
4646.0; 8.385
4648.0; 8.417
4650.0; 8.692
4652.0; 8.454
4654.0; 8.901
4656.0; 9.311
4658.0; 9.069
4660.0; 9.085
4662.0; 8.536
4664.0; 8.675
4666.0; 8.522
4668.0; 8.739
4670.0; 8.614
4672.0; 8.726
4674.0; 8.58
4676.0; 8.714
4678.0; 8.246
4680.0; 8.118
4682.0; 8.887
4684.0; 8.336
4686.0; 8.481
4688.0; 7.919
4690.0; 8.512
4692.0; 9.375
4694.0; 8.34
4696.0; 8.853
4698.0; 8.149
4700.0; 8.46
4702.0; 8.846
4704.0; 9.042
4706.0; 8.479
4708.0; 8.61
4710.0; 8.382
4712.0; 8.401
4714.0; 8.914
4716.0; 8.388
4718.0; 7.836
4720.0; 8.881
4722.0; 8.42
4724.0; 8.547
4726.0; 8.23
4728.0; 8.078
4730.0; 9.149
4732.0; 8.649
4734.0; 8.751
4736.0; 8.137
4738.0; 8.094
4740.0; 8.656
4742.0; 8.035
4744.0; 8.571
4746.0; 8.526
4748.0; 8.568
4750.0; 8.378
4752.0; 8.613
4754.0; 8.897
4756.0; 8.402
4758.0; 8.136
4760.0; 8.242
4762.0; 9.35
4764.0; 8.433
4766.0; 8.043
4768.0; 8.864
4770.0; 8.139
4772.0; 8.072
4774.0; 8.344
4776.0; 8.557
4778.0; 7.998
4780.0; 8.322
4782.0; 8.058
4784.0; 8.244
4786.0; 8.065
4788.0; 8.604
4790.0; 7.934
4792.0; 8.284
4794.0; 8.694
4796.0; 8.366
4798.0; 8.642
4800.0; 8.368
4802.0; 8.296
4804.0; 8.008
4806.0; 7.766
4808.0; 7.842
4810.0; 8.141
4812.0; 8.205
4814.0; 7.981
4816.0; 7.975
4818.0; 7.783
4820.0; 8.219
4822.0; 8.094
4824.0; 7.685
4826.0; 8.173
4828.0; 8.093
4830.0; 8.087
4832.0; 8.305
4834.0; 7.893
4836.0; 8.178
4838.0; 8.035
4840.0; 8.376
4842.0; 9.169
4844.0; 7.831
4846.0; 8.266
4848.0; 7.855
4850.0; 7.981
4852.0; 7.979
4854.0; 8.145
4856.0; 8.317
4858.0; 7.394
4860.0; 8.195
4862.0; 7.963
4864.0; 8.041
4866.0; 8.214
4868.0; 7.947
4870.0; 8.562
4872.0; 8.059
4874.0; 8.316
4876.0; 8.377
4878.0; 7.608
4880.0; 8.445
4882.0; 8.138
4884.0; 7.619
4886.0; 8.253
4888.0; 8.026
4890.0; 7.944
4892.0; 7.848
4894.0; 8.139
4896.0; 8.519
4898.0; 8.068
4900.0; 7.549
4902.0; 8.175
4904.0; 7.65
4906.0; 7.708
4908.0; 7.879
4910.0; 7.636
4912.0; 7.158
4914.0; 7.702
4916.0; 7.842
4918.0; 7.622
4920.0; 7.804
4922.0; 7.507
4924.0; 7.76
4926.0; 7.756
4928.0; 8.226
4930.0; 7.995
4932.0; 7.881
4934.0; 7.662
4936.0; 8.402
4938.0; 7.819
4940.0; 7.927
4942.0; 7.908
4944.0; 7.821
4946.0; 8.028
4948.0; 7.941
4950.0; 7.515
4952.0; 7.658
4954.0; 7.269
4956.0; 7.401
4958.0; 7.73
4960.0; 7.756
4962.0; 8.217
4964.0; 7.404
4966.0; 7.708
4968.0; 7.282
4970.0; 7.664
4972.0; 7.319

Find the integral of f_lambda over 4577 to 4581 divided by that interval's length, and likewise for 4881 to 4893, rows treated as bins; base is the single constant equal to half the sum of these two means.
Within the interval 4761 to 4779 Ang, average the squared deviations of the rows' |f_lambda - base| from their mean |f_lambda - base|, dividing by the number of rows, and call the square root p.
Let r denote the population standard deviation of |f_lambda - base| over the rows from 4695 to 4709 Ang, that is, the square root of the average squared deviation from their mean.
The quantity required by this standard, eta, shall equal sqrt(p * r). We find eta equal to 0.191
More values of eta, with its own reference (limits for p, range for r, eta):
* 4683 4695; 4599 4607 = 0.305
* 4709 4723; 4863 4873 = 0.203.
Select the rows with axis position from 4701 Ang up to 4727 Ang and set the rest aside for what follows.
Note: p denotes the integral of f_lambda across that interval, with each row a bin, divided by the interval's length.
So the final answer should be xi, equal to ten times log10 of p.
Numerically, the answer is 9.31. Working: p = 8.5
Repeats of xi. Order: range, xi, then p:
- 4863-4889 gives 9.10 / 8.1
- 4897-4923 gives 8.87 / 7.7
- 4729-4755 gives 9.31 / 8.5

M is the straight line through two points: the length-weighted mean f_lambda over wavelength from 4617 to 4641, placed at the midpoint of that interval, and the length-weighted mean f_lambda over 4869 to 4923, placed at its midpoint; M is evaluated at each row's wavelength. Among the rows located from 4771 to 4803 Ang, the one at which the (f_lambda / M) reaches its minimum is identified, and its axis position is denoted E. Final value 4790.0 Ang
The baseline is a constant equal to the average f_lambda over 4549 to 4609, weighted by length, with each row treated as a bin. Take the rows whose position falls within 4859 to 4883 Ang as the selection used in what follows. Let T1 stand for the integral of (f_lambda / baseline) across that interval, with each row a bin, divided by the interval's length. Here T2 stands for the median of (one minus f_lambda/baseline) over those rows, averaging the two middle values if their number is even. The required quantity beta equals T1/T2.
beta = 11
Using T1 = 0.92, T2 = 0.08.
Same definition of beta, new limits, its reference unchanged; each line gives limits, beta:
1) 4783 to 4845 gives 11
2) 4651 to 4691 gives 31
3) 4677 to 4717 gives 21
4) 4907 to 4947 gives 7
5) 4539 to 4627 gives 271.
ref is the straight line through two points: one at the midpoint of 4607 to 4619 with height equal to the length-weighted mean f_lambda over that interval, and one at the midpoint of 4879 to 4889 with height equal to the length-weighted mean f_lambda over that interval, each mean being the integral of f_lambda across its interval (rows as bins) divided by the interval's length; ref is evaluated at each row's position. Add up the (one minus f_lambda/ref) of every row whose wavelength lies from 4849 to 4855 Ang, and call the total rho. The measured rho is 0.05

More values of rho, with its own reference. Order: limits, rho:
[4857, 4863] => 0.11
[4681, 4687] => 0.00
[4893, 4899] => -0.06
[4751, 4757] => -0.09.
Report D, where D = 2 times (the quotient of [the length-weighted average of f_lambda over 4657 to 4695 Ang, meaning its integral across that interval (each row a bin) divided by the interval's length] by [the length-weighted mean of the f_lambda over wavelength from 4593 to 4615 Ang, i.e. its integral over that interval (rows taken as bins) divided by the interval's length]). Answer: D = 1.95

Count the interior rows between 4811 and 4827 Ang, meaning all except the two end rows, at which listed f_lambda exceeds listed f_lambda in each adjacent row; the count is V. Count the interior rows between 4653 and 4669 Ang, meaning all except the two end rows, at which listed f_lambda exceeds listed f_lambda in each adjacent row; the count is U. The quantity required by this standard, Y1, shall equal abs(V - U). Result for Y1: 2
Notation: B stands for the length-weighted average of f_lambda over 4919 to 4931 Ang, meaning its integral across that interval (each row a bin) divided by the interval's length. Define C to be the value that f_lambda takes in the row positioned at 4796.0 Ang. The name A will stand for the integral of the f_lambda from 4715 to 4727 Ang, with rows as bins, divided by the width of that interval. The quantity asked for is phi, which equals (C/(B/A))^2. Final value 80.0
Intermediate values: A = 8.4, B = 7.84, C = 8.366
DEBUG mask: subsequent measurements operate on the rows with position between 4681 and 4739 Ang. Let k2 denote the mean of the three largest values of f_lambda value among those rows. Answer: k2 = 9.2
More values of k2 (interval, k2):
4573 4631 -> 9.4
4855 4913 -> 8.5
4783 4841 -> 8.6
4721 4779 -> 9.1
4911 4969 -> 8.3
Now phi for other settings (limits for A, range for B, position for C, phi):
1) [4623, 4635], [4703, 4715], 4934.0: 56.9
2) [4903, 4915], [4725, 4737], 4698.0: 53.4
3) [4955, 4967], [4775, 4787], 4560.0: 72.7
